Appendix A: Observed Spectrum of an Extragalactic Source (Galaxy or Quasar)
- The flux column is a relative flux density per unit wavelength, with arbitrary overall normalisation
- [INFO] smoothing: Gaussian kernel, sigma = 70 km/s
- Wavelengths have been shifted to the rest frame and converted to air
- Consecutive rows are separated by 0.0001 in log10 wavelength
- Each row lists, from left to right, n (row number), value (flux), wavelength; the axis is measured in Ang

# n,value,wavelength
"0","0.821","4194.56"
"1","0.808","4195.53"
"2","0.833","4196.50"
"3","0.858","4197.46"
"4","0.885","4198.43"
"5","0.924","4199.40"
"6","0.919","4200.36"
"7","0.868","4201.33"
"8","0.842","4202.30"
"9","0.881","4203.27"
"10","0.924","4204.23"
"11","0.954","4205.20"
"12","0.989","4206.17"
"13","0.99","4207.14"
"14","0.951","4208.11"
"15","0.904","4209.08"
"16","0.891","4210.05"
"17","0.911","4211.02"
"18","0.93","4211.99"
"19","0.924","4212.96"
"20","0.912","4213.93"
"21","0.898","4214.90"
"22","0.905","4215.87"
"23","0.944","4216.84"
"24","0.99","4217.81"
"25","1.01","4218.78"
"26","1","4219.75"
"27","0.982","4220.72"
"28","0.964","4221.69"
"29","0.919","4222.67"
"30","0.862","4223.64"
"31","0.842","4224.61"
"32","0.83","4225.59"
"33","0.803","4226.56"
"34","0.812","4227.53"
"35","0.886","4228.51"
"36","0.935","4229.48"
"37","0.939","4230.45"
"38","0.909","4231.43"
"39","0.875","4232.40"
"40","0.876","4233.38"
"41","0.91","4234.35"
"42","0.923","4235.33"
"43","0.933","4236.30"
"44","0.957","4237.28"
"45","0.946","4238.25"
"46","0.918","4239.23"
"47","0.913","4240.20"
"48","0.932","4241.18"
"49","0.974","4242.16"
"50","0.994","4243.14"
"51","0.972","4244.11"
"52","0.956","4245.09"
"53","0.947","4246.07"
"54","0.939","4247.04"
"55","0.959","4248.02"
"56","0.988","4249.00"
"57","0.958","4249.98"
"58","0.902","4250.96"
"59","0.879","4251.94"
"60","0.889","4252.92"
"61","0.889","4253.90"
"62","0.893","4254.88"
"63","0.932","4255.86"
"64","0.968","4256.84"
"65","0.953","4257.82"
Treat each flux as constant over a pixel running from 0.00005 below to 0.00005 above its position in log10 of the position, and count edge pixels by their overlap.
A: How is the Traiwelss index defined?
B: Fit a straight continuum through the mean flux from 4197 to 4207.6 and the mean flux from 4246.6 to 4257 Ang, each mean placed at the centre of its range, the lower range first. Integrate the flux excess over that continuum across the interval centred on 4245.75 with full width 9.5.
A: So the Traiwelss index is 0.4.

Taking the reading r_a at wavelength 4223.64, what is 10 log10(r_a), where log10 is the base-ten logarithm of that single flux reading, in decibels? -0.64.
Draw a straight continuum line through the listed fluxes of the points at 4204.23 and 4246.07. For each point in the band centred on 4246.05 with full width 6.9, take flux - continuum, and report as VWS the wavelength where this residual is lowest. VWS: 4247.04 Ang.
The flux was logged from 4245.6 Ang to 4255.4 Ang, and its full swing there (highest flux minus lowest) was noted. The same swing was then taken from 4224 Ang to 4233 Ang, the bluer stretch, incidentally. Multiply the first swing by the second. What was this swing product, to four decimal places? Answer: 0.0148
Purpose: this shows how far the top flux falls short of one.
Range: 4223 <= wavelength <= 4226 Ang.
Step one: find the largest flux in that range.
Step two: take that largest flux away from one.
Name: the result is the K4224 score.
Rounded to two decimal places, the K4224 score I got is 0.14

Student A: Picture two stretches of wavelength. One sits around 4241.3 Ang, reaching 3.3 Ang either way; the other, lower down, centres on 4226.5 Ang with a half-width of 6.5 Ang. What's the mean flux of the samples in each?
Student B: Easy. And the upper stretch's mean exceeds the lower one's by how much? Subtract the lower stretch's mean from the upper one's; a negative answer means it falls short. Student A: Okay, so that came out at 0.06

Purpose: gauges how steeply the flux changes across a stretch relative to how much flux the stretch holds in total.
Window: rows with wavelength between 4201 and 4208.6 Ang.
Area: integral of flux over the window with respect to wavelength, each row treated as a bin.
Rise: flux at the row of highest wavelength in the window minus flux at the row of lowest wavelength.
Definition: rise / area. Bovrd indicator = 0.012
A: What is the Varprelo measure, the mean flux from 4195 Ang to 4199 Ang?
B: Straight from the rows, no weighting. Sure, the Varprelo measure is 0.85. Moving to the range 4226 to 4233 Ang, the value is 0.88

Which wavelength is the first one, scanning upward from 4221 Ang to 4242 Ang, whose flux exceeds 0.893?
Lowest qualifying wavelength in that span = 4221.69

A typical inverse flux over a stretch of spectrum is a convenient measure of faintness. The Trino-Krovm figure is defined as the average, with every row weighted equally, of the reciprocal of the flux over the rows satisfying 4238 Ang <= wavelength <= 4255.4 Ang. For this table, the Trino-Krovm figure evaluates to 1.07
